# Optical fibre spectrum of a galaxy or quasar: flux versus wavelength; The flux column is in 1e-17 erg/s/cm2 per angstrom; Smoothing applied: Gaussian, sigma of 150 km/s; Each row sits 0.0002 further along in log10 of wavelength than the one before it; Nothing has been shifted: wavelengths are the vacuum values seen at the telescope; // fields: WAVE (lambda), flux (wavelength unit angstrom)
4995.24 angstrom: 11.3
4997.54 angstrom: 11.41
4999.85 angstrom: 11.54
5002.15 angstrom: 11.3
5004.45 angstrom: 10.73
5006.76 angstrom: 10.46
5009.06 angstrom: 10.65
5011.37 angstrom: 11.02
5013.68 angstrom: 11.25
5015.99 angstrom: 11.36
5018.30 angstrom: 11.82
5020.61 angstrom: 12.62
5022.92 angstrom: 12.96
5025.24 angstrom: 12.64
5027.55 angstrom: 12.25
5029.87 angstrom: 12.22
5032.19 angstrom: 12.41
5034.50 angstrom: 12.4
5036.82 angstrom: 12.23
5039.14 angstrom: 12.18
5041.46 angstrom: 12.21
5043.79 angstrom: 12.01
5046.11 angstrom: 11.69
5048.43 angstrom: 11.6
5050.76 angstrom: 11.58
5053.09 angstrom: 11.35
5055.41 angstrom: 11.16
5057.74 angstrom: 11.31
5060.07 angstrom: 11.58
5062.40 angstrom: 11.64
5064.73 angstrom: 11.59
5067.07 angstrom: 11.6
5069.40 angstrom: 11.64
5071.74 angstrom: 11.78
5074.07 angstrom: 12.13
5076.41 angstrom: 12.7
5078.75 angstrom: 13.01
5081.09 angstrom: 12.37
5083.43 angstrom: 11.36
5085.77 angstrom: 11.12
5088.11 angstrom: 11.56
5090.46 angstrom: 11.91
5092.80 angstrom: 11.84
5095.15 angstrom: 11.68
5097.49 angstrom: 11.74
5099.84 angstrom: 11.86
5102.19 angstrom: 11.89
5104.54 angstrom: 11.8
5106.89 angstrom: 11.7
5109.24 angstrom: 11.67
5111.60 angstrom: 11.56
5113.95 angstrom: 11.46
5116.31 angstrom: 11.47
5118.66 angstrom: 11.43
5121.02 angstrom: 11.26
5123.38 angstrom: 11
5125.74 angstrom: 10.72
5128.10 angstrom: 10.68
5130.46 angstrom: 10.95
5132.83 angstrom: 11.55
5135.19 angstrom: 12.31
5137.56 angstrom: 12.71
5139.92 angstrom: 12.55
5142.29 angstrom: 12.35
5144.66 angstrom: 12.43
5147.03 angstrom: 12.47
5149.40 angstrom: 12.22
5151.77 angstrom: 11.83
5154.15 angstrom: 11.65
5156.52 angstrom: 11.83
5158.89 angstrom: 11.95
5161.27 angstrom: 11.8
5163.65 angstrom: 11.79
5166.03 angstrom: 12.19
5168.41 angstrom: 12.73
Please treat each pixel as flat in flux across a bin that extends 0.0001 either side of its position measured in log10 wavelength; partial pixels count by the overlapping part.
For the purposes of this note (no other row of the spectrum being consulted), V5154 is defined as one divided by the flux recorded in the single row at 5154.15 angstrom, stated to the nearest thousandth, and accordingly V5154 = 0.086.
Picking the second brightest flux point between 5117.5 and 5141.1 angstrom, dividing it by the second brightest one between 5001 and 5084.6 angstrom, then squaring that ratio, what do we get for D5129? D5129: 0.94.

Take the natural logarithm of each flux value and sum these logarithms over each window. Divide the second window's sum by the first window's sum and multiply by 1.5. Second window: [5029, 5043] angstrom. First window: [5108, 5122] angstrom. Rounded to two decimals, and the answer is 1.54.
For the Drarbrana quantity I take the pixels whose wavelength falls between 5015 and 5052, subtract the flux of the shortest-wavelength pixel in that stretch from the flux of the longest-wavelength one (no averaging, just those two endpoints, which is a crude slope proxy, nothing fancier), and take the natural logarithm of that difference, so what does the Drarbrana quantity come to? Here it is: -1.5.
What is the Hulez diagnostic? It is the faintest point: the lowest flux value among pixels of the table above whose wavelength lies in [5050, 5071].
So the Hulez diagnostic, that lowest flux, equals 11.16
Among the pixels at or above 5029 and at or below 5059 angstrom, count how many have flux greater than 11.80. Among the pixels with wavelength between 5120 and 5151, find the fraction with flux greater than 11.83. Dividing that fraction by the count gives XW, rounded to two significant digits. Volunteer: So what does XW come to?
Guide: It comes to 0.077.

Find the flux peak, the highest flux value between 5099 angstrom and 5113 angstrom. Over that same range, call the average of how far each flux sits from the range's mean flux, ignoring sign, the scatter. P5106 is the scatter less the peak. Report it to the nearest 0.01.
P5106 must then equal -11.79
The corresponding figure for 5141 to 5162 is -12.20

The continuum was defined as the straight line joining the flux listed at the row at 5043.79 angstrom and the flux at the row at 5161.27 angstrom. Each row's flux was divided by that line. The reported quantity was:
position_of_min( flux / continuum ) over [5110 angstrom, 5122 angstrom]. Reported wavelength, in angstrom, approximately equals 5121.02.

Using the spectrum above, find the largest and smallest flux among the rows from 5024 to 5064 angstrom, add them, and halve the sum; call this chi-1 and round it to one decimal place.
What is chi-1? 11.9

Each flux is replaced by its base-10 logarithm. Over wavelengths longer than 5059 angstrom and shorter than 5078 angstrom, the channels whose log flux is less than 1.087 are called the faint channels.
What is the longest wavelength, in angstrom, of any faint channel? 5074.07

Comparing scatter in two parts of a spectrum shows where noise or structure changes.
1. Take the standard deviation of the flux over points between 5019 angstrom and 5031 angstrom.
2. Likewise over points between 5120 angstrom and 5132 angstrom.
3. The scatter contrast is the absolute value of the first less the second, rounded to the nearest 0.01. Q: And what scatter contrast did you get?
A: 0.07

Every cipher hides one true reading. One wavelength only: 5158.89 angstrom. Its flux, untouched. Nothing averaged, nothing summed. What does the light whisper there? 11.95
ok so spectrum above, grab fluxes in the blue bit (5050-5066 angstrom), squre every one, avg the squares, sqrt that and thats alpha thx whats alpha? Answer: 11.5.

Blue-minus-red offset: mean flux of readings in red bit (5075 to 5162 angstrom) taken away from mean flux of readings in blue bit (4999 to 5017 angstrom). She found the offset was -0.8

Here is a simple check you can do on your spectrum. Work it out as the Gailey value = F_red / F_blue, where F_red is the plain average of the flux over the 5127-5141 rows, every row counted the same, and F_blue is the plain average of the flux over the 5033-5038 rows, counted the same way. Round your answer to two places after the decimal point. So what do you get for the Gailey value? 0.96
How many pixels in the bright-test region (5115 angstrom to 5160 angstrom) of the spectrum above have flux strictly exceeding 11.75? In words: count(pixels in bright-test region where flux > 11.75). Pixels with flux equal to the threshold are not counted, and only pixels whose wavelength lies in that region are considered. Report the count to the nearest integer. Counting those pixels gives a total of 10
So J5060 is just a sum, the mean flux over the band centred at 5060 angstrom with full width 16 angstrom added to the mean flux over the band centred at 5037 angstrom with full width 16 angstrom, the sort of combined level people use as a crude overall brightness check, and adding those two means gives 23.7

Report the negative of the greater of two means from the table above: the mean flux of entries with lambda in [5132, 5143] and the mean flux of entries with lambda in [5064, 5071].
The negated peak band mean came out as -12.3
